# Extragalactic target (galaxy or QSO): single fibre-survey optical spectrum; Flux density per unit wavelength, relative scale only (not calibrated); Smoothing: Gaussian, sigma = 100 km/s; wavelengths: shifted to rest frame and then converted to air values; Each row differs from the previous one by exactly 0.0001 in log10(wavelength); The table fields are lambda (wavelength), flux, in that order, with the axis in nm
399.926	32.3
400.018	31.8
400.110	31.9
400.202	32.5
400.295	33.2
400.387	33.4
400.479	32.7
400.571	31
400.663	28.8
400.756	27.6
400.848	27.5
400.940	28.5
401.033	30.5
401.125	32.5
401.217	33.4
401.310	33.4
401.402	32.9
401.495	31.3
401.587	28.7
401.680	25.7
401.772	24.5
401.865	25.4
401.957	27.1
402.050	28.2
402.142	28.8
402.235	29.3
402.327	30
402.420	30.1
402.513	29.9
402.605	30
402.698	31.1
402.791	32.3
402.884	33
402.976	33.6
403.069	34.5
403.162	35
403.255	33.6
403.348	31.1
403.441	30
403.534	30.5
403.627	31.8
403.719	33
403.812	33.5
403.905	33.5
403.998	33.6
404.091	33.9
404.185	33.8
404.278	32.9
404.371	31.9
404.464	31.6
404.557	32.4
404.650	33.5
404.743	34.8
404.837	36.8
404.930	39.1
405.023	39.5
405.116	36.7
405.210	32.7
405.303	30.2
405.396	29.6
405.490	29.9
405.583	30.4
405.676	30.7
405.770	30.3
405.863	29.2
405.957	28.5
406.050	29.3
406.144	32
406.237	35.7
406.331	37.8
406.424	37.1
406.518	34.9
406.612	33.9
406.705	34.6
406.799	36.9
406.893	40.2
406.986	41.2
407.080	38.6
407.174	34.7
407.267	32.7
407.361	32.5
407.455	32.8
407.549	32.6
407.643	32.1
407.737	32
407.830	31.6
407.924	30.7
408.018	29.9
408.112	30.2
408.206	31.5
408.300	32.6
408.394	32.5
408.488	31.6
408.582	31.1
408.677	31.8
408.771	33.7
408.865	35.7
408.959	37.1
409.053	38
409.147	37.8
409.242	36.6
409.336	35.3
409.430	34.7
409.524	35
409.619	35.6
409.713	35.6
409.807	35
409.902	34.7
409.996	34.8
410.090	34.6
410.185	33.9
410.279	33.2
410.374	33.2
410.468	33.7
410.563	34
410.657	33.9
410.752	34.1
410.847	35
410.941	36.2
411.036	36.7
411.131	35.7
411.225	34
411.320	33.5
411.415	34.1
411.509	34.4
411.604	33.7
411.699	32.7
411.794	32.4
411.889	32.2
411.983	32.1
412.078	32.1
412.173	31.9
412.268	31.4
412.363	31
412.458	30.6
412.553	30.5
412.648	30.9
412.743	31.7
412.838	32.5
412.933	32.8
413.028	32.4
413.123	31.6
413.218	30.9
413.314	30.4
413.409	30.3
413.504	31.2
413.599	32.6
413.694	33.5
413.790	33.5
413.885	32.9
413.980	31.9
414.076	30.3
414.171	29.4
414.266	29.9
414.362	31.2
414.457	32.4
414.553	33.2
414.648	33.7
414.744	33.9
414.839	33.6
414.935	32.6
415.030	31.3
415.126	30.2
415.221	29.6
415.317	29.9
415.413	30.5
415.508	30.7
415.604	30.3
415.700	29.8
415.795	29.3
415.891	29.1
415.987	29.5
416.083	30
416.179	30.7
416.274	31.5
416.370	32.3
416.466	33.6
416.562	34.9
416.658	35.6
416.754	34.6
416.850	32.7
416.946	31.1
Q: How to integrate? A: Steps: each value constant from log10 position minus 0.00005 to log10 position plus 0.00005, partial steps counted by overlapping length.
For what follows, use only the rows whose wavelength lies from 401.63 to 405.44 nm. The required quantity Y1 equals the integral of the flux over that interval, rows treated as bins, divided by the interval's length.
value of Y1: 31.9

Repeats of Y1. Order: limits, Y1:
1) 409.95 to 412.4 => 33.6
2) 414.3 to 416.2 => 31.1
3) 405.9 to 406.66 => 33.6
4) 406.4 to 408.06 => 34.4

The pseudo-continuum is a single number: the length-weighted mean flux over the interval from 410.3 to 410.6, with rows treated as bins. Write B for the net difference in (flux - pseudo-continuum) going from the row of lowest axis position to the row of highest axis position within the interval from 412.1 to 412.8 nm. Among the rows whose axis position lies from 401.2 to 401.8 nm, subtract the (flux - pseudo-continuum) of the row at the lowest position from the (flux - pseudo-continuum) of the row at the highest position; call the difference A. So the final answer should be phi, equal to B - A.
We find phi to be 8.7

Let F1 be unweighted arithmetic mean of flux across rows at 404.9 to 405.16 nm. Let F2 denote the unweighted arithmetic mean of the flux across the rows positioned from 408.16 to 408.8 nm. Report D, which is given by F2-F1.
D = -6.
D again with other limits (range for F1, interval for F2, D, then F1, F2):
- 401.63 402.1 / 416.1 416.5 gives 6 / 26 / 32.0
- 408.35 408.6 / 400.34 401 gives -2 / 32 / 29.9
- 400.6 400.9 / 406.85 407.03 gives 13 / 28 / 40.7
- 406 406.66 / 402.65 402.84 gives -3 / 34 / 31.7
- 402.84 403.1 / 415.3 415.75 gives -3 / 34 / 30.2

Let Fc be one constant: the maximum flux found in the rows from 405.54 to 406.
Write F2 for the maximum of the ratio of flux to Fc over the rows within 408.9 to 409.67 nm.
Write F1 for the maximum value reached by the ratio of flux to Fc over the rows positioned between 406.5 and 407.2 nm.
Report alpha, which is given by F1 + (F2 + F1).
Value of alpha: 3.92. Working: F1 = 1.34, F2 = 1.24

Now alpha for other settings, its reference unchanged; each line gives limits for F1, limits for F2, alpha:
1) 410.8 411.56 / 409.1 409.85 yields 3.62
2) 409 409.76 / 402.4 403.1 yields 3.60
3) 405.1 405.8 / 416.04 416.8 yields 3.55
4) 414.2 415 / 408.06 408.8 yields 3.31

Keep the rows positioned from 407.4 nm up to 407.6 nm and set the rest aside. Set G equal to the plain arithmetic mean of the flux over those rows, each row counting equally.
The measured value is 32.7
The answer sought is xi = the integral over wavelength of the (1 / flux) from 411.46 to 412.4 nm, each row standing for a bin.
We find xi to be 0.0290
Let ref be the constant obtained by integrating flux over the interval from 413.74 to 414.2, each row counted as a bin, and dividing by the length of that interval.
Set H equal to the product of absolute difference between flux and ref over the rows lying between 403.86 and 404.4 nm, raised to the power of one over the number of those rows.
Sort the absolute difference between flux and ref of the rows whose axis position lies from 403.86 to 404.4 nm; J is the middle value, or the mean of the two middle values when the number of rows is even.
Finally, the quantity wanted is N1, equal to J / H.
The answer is 1.45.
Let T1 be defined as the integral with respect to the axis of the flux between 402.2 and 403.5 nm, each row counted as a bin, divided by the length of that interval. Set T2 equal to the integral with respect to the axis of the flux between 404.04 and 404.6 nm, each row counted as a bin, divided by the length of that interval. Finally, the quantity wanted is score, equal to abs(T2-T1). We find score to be 1.0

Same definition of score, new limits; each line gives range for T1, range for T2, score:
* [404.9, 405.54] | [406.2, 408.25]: 0.5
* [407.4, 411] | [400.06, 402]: 3.7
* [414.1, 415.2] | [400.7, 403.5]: 1.6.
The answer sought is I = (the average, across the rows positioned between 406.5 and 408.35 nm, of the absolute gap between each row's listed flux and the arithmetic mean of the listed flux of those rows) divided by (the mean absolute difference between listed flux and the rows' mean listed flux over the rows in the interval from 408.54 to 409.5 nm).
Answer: 1.3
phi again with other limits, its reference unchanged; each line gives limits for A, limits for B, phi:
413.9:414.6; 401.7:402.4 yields 4.2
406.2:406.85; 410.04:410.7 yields -1.9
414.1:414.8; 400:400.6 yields -5.3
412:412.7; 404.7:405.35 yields -3.4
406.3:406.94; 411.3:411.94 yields -3.7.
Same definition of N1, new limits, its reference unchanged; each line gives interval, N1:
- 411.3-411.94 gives 1.32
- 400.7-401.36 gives 0.84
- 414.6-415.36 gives 1.31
